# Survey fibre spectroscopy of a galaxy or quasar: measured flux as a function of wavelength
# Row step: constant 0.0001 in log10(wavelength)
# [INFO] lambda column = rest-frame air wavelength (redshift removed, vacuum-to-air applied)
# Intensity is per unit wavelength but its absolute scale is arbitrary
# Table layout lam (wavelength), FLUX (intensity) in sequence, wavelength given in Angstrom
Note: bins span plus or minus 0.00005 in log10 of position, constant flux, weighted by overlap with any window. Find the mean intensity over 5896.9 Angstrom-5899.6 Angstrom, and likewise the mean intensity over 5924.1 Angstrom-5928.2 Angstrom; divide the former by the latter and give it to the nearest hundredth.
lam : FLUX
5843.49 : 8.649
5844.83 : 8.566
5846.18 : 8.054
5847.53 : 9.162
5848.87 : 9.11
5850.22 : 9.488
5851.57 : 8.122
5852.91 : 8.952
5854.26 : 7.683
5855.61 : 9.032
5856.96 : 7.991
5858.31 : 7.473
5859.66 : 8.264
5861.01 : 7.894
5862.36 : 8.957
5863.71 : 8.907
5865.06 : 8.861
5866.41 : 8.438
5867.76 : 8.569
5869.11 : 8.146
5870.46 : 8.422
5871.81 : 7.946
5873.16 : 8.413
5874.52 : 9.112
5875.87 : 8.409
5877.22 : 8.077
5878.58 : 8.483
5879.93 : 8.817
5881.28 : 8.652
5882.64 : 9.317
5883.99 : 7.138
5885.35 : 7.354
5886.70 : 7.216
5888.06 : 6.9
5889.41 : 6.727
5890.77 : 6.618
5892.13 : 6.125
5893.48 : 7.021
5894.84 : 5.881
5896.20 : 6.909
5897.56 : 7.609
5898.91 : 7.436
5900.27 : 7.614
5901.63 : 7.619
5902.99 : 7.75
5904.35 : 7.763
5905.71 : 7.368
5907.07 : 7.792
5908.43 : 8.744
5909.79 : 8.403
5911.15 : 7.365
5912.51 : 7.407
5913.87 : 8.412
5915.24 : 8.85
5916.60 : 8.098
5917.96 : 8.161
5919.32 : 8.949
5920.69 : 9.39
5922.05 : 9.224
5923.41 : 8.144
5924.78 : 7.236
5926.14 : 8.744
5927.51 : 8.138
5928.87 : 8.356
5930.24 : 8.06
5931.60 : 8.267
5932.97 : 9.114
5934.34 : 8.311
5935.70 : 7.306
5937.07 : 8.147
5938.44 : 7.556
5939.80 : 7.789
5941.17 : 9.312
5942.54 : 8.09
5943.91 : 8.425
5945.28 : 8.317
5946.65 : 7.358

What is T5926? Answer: 0.94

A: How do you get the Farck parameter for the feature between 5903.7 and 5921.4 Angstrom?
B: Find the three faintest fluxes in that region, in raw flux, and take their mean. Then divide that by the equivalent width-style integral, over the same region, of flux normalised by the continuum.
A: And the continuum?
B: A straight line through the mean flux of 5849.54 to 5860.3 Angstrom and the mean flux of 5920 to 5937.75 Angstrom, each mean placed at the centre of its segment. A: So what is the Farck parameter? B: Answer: 0.424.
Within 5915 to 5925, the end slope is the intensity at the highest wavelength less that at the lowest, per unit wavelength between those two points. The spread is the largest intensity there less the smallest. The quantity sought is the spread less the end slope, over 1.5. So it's 1.5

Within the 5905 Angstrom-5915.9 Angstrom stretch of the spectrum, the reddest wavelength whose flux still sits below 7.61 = 5912.51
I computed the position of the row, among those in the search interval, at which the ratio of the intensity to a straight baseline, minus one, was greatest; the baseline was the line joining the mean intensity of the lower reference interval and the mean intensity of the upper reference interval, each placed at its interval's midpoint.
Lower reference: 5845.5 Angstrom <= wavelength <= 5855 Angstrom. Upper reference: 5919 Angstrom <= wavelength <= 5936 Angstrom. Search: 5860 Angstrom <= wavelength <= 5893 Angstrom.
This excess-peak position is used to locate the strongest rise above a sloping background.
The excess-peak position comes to 5882.64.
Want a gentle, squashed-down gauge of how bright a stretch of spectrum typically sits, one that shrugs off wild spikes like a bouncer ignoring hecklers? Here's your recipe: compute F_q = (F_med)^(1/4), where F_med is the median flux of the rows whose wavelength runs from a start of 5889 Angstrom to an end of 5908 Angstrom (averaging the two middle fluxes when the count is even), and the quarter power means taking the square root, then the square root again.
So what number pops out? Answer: 1.65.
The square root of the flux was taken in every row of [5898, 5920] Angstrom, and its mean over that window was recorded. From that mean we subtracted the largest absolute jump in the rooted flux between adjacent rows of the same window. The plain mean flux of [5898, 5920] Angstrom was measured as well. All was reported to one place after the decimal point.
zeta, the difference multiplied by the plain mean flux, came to 21.1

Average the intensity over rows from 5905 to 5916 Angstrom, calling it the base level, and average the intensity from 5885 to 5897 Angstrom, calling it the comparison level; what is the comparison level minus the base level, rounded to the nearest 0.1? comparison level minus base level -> -1.3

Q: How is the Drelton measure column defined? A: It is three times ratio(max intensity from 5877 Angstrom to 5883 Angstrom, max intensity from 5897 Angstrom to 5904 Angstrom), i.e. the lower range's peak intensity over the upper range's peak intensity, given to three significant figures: 3.61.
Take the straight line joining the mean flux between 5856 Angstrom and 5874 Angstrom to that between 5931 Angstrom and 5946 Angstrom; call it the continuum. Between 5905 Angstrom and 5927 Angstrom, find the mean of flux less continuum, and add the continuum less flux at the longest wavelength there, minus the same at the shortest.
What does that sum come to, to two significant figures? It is -1.4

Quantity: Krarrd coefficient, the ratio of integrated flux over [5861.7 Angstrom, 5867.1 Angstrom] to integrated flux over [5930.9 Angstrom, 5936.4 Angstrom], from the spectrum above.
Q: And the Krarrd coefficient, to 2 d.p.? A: 1.05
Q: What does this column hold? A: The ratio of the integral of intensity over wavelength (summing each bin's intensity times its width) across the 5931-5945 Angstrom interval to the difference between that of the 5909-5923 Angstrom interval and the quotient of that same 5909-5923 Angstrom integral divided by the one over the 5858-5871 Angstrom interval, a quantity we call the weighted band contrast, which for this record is 0.99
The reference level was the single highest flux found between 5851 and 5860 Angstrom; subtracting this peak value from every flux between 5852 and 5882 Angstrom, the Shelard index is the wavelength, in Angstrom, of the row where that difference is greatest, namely 5874.52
